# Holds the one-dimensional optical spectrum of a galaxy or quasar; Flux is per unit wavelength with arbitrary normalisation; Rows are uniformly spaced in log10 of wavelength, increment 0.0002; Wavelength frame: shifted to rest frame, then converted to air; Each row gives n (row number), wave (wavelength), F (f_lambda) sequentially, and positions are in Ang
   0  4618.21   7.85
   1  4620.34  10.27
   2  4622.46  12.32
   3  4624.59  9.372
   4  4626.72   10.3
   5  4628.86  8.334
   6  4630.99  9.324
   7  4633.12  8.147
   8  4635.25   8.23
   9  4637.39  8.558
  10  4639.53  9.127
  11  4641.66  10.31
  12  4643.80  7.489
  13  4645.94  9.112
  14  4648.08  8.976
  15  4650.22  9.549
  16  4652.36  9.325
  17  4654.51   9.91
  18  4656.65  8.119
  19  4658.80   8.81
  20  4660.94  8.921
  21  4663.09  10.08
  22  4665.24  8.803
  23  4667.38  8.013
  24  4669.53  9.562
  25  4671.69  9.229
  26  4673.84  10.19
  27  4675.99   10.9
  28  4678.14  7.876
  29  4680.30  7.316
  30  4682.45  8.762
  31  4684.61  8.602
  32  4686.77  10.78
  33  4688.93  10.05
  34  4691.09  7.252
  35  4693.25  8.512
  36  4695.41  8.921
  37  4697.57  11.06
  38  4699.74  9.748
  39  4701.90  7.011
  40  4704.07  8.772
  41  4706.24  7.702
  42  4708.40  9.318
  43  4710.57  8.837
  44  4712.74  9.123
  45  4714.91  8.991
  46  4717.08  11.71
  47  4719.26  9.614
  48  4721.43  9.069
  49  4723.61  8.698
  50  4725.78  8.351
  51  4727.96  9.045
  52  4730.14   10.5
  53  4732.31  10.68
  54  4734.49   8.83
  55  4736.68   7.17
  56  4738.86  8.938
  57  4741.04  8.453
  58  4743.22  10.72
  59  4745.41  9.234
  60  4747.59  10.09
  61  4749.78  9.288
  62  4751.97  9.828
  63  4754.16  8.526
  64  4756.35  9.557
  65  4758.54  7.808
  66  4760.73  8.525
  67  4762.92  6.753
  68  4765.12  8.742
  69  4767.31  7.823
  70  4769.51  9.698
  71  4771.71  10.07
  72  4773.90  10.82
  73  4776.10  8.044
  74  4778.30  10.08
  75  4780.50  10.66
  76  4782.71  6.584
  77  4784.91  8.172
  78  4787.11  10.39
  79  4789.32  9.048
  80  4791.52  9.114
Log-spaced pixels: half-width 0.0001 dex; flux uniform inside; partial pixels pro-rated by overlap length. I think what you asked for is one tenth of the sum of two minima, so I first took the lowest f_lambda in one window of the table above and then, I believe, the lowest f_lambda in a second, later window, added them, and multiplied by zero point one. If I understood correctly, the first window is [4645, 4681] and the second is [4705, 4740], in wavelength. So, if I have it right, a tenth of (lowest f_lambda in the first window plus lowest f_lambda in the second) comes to 1.45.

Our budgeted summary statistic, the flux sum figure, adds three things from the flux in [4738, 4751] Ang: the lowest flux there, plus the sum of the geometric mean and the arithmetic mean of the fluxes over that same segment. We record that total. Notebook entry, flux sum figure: 27.3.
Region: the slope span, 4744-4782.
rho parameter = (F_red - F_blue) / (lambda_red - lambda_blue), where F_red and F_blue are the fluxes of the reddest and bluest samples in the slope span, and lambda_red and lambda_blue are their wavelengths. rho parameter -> 0.04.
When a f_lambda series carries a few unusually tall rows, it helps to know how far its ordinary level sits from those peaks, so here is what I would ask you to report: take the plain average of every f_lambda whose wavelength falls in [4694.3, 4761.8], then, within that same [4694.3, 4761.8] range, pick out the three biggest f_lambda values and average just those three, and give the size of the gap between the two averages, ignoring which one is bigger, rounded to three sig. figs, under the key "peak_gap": 2.00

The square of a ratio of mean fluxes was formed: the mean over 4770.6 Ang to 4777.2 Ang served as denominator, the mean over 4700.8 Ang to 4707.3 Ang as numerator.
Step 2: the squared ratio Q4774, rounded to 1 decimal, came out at 0.7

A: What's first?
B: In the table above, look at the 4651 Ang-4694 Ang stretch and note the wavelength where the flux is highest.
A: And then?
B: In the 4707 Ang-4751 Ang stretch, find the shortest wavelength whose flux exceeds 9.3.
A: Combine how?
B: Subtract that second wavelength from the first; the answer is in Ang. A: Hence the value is -32.4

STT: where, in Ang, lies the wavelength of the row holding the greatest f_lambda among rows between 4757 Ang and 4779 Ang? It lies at 4773.90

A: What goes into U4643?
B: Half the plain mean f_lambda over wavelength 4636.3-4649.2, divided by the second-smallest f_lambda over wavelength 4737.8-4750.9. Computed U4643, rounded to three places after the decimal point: 0.499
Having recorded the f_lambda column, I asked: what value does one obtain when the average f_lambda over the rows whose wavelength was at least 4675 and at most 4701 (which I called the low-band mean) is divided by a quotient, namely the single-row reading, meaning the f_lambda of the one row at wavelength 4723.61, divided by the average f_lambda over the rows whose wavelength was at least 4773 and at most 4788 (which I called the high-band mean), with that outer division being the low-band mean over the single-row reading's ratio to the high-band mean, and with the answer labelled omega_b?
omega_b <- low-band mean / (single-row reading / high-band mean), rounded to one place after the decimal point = 9.7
